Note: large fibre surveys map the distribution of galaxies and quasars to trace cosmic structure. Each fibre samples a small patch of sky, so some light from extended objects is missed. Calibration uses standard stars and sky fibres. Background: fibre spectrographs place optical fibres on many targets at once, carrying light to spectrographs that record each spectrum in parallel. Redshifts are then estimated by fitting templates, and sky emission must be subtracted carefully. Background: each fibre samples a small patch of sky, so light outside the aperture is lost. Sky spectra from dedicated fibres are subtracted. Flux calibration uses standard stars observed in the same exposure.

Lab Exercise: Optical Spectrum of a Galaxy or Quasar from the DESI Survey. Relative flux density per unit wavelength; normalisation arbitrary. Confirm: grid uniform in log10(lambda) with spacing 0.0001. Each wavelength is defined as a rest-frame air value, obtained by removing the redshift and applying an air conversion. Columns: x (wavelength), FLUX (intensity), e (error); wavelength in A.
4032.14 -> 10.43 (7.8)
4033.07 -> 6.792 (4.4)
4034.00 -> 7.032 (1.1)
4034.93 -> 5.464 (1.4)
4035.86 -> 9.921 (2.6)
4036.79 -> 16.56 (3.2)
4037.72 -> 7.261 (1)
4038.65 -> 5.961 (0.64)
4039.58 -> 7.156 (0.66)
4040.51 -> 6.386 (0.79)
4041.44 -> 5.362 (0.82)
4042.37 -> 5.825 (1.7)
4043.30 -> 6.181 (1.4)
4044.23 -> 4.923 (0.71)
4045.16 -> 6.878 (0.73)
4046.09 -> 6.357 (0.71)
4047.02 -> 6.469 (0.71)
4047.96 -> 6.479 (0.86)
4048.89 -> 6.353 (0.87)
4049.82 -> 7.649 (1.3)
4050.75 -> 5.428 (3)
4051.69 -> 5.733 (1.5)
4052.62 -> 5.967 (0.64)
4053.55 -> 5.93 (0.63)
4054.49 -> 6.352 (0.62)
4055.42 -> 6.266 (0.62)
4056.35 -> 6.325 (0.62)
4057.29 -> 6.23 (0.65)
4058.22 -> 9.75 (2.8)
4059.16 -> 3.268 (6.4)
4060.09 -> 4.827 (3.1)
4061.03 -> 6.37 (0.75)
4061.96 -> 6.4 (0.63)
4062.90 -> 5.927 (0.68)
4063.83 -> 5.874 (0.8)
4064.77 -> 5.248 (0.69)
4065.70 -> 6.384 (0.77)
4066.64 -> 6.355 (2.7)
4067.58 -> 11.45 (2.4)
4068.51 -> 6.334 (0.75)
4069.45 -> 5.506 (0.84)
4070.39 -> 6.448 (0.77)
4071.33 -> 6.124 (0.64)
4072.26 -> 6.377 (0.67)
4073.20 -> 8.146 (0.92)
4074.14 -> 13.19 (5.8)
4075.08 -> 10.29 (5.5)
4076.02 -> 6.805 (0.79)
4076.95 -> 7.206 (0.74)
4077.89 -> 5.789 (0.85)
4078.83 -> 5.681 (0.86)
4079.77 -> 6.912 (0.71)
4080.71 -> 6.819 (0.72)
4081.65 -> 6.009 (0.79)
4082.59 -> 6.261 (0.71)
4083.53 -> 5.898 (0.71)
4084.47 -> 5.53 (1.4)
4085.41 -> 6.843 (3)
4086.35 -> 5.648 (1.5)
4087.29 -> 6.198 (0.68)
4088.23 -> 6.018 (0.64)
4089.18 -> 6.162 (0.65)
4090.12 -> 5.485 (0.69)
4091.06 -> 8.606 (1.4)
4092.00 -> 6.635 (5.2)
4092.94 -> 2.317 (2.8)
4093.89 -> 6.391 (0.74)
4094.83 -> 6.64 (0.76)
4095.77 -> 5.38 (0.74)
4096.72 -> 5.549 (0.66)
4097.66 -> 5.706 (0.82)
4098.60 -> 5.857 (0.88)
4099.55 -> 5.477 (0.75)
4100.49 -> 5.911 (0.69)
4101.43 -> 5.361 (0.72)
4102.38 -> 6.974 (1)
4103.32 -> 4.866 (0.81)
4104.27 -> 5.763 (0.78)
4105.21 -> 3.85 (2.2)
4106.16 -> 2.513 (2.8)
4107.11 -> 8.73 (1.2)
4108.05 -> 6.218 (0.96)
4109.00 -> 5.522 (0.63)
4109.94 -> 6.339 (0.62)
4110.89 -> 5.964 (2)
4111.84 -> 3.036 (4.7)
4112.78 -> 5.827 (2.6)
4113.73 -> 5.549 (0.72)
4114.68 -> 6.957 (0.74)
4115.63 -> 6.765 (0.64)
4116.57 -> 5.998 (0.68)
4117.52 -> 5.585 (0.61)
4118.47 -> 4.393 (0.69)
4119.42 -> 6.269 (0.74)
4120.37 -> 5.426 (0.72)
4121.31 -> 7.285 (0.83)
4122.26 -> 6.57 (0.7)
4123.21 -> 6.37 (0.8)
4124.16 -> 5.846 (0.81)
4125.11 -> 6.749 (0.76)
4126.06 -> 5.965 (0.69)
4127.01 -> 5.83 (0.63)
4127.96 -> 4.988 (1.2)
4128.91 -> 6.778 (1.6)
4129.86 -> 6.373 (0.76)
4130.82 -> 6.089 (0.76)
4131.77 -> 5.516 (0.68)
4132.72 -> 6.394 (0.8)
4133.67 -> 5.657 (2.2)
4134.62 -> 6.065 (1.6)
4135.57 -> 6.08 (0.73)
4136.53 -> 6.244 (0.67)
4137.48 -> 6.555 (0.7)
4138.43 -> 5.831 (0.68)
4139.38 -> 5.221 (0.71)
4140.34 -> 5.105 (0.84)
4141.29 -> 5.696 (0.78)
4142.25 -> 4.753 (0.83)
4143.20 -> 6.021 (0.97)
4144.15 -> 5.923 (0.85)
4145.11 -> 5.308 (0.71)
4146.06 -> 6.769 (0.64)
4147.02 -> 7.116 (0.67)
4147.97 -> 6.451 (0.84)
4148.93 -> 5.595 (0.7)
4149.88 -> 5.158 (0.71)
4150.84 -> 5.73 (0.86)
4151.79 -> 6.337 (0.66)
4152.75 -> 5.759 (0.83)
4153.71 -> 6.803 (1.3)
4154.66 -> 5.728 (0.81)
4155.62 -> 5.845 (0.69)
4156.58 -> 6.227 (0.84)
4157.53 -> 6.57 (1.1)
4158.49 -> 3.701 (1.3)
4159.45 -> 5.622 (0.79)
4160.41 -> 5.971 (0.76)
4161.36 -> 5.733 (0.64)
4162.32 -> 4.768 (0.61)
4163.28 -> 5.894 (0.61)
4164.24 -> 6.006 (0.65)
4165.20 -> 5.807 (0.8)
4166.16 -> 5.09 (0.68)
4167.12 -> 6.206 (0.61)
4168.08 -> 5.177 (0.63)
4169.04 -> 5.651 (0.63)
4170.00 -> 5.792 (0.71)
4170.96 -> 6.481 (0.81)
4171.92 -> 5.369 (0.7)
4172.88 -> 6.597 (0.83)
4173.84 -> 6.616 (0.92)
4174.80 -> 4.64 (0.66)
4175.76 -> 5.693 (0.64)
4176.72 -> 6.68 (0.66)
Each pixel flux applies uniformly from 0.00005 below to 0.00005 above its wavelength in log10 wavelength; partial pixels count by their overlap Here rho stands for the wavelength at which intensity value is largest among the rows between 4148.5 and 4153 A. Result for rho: 4151.79 A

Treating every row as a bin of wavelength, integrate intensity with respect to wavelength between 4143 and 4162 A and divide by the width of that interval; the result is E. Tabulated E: 5.91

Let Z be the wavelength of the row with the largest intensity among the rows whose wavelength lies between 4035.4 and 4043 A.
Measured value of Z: 4036.79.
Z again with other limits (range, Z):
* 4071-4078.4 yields 4074.14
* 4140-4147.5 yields 4147.02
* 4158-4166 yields 4164.24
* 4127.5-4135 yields 4128.91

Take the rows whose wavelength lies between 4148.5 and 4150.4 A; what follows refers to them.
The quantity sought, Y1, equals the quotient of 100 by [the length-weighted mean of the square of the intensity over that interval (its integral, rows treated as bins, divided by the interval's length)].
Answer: 3.4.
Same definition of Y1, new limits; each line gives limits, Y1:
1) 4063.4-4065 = 3.2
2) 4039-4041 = 2.2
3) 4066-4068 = 1.2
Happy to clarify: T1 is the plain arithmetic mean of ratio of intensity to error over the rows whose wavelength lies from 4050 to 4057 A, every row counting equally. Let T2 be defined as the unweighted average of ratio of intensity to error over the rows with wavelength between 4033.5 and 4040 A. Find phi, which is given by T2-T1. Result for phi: -1.2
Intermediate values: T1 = 7.8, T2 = 6.67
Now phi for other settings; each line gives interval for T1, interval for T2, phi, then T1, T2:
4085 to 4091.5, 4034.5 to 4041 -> 0.0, 6.9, 6.91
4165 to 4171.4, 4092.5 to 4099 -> -1.5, 8.3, 6.78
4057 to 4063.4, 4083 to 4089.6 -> 0.5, 6.1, 6.61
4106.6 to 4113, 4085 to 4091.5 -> 1.4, 5.5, 6.88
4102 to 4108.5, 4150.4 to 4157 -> 2.1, 5.3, 7.34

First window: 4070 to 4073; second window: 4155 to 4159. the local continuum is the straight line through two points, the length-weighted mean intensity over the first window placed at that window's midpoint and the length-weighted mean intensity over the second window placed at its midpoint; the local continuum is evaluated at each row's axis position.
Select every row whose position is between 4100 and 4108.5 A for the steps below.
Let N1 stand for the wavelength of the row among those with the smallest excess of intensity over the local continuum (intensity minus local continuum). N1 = 4106.16 A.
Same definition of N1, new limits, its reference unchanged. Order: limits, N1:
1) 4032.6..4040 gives 4034.93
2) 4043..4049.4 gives 4044.23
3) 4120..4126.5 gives 4120.37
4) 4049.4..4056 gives 4050.75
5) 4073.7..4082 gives 4078.83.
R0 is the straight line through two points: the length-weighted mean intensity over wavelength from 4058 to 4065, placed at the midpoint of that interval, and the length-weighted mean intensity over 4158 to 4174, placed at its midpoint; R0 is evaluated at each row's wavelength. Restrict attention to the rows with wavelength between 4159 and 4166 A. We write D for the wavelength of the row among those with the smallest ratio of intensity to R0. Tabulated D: 4162.32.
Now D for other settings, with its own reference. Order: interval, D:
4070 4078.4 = 4077.89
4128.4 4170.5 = 4158.49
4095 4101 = 4095.77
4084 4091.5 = 4090.12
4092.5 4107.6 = 4092.94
